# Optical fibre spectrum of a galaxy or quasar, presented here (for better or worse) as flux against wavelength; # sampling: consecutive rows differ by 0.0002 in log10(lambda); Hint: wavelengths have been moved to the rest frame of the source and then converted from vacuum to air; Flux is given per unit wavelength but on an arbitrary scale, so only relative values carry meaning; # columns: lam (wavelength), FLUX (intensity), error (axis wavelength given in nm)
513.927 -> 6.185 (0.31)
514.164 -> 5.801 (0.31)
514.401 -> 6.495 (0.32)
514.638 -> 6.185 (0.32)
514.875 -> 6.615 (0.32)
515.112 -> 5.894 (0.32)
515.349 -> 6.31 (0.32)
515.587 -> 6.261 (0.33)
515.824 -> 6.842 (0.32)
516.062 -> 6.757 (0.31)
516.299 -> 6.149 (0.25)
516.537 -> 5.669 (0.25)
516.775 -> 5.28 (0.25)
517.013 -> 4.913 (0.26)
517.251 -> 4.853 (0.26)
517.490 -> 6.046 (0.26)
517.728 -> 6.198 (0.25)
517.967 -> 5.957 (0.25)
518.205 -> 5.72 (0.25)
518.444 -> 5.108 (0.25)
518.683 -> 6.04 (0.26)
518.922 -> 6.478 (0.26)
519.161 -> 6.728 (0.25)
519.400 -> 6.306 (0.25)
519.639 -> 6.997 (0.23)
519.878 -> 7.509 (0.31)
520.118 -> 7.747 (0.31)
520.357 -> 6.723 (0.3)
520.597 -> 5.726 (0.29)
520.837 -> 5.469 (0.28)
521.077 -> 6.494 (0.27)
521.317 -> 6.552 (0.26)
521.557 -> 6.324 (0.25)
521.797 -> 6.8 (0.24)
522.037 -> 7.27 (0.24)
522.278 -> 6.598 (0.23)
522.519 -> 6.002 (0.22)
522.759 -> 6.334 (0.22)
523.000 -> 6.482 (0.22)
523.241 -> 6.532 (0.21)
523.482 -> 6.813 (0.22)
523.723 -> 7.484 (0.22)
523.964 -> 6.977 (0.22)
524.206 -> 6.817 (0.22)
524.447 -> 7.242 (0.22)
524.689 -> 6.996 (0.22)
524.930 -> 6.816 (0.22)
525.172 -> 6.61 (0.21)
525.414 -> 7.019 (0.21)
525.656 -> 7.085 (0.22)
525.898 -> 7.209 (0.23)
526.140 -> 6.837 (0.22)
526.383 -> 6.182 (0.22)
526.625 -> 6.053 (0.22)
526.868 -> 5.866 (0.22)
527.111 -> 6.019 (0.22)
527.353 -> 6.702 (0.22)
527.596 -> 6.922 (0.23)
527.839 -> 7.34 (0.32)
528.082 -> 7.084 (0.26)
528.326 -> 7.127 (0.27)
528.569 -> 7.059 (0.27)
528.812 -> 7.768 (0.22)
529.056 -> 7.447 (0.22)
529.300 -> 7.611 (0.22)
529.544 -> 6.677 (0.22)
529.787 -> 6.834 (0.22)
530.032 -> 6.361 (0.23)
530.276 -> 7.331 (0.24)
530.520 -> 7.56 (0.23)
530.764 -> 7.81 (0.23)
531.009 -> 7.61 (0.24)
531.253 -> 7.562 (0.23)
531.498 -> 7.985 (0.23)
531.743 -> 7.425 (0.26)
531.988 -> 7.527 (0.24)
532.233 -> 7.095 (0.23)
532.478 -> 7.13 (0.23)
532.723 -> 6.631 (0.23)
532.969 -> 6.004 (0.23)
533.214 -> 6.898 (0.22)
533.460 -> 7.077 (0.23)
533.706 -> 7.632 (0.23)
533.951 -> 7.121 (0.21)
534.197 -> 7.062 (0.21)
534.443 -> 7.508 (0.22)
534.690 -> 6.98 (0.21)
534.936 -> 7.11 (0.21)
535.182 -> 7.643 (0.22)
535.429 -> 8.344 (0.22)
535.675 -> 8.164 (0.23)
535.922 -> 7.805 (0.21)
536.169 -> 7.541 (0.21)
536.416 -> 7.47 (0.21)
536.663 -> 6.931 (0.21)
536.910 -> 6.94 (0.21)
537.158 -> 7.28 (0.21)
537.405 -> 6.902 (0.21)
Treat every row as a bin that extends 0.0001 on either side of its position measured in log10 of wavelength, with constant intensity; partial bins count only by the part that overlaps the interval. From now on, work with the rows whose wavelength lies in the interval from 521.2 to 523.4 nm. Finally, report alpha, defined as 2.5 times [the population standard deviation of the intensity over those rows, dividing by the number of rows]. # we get 0.83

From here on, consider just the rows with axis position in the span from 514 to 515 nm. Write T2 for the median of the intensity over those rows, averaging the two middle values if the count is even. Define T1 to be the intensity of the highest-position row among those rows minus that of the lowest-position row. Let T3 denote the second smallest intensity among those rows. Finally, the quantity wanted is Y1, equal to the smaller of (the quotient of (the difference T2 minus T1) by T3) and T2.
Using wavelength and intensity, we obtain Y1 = 0.89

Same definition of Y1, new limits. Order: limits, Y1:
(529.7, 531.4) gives 1.00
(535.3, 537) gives 1.29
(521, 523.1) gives 1.03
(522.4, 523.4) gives 0.93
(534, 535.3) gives 0.92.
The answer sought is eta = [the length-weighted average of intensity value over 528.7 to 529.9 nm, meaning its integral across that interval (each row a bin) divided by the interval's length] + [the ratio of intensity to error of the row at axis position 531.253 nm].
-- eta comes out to 40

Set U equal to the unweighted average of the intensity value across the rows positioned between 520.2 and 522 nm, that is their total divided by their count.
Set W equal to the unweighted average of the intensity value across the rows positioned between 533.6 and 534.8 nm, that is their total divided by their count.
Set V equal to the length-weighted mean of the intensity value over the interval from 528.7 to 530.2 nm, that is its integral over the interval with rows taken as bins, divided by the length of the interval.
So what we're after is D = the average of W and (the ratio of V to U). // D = 4.20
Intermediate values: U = 6.30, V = 7.11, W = 7.26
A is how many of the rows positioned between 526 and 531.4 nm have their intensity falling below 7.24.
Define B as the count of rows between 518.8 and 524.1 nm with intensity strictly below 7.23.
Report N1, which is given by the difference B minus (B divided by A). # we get 17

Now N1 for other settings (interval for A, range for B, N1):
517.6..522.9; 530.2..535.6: 9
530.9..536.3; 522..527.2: 17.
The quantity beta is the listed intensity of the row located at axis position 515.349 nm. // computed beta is 6.31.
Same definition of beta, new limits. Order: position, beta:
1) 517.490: 6.046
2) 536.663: 6.931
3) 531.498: 7.985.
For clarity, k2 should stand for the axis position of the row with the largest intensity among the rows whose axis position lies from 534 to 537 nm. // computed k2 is 535.429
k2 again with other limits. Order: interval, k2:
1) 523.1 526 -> 523.723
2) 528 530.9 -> 530.764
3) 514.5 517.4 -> 515.824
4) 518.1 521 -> 520.118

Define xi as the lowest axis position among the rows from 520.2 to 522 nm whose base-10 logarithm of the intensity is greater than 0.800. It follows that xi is 520.357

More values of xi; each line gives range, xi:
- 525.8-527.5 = 525.898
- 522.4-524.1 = 522.759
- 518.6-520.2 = 518.922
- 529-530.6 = 529.056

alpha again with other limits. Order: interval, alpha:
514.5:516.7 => 0.91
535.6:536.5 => 0.68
